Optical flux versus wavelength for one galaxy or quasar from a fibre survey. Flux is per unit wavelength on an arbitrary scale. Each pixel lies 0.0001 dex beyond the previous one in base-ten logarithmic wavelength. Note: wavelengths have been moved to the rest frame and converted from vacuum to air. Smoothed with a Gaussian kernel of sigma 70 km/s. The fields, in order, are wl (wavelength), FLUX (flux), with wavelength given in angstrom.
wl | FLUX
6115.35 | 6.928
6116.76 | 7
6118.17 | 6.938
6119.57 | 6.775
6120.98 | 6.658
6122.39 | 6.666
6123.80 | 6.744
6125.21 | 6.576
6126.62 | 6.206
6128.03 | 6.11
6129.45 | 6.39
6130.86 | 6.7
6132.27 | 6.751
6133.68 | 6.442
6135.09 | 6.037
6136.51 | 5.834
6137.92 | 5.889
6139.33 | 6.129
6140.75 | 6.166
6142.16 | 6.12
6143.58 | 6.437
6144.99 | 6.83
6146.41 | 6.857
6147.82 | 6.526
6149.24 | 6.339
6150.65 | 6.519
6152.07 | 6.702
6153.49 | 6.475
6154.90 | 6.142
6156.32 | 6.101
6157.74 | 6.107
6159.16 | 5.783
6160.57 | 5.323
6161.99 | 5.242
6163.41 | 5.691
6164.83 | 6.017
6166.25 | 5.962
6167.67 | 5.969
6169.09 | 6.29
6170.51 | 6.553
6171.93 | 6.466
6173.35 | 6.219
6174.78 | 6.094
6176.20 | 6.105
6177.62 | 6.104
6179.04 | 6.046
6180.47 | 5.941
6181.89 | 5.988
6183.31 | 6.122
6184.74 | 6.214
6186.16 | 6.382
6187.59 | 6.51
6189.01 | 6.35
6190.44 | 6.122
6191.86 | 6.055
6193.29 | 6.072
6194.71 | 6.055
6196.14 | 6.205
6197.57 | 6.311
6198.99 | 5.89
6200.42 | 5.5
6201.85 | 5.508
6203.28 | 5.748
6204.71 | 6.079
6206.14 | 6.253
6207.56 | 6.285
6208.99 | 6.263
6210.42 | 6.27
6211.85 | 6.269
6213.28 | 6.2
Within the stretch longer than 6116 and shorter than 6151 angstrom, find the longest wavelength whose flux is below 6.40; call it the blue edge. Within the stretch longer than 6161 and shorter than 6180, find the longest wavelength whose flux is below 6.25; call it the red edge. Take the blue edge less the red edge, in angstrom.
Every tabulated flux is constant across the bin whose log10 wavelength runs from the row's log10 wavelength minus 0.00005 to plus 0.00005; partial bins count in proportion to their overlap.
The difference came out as -29.8 angstrom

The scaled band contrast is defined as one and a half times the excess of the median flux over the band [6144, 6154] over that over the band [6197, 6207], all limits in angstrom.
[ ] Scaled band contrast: 1.0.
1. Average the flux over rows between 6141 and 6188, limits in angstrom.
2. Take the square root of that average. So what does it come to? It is 2.49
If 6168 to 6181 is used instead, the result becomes 2.49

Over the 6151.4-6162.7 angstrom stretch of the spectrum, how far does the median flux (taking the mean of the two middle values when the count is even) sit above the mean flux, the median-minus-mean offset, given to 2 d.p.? 0.12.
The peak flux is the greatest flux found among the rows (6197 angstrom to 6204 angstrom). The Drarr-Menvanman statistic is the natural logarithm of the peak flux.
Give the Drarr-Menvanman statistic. 1.84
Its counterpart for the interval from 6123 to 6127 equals 1.91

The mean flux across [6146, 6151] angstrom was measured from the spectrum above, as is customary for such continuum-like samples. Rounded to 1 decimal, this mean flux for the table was 6.6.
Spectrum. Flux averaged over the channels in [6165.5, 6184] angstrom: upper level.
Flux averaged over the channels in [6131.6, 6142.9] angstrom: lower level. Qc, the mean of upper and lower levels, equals 6.16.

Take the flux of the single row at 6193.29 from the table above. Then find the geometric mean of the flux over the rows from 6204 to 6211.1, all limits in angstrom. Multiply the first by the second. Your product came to 37.8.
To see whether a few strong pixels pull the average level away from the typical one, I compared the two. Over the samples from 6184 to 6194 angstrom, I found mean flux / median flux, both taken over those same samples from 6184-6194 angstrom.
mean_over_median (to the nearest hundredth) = 1.00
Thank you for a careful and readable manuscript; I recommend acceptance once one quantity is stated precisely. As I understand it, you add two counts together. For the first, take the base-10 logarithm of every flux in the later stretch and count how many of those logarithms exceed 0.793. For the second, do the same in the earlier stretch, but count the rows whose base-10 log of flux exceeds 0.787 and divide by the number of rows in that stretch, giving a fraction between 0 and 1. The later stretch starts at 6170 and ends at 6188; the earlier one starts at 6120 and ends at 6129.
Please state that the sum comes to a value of 7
